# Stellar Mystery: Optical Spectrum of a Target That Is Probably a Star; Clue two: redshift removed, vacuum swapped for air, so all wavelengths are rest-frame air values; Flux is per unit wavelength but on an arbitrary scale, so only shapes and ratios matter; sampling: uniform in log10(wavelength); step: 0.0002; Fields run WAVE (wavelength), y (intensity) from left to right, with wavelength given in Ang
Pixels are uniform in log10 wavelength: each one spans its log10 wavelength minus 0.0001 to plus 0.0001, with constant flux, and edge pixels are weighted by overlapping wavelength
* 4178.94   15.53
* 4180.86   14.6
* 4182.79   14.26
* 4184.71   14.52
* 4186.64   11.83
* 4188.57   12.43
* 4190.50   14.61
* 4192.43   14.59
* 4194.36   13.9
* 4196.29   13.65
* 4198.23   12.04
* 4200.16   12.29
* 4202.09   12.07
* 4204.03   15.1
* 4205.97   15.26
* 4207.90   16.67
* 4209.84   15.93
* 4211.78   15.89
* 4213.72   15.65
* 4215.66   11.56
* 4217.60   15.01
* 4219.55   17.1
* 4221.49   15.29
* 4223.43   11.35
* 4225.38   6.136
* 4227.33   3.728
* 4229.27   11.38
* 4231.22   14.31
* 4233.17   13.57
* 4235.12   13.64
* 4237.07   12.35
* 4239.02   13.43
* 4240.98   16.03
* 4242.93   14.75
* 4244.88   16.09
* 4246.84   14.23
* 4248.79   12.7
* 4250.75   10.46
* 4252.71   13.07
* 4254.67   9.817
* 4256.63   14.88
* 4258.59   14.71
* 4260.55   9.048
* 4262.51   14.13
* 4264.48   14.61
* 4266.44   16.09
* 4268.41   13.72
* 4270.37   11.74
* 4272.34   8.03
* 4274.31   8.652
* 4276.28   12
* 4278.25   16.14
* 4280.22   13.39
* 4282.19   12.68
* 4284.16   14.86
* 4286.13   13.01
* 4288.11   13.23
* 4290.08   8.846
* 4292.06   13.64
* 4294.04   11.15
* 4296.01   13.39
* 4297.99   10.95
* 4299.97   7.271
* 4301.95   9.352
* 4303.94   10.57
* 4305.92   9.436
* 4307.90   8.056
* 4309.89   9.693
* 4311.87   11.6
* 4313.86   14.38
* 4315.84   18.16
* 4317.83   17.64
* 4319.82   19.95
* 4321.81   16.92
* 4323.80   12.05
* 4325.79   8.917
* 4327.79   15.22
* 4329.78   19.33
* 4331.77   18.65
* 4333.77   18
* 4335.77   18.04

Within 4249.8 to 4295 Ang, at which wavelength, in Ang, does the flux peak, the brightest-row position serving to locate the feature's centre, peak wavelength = 4278.25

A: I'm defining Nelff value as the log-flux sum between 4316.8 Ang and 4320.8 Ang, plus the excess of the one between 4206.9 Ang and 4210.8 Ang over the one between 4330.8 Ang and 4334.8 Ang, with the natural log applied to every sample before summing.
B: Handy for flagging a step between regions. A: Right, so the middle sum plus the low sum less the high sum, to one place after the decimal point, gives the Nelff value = 5.6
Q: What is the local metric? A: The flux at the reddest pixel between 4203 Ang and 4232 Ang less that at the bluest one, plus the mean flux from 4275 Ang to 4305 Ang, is 11.2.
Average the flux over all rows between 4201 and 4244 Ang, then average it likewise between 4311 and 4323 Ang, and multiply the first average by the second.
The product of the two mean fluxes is 221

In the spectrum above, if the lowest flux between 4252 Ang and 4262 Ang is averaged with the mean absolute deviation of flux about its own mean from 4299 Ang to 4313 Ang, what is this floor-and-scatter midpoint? 5.0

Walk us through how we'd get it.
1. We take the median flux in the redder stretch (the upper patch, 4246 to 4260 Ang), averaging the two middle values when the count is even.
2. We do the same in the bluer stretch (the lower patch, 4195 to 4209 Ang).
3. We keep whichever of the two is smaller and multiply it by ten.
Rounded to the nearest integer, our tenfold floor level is 131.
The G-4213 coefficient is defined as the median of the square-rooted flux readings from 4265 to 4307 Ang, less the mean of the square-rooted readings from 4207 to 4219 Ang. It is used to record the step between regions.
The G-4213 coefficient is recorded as -0.42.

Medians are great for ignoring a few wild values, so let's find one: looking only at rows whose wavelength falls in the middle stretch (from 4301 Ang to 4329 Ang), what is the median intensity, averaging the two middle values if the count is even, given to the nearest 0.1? 11.8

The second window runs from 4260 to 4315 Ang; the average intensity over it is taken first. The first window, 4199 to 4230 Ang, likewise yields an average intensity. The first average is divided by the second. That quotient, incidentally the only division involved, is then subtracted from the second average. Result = 11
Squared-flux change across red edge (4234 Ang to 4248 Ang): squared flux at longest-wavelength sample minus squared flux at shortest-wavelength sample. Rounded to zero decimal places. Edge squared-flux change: 16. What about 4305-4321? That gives 309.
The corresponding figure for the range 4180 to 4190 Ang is -59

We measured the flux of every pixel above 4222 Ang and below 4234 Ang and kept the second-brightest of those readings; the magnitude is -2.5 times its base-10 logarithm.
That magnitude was -2.83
